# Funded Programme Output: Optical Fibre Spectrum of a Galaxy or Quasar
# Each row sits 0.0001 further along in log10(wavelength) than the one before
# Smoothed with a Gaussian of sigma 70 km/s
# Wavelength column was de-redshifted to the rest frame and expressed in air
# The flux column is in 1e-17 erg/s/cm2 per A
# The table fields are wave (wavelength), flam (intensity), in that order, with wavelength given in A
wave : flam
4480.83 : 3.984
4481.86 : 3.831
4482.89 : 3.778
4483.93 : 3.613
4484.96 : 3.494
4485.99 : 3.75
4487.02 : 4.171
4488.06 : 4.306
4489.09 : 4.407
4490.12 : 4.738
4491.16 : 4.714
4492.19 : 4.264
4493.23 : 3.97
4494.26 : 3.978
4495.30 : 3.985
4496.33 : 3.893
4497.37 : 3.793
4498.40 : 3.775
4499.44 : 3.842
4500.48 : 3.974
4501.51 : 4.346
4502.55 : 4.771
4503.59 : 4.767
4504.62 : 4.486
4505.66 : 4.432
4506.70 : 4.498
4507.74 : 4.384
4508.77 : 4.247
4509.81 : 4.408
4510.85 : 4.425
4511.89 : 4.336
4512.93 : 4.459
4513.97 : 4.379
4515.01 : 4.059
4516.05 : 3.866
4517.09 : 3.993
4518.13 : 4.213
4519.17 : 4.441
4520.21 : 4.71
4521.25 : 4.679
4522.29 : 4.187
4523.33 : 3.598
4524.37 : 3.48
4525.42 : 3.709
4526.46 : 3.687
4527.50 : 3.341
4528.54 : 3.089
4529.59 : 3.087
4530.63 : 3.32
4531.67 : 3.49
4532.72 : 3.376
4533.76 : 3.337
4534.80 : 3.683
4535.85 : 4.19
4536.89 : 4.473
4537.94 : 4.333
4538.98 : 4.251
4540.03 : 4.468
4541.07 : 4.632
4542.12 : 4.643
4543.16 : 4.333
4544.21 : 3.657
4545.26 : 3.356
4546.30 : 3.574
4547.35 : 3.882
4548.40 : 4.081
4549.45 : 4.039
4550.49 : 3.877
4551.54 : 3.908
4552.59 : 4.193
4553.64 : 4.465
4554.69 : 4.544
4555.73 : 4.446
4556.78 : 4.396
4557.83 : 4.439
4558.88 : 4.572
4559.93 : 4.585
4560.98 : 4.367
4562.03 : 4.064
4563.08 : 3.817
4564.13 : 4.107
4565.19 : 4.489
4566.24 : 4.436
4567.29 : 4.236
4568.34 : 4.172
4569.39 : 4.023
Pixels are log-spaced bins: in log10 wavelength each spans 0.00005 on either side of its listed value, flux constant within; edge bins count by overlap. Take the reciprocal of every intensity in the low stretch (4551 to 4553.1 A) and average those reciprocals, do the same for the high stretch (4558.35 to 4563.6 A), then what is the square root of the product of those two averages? 0.241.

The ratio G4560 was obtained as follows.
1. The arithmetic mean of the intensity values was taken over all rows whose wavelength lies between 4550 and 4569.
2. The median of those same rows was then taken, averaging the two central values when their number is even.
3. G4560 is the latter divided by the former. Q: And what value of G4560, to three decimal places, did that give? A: 1.023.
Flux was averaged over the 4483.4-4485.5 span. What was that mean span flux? 3.55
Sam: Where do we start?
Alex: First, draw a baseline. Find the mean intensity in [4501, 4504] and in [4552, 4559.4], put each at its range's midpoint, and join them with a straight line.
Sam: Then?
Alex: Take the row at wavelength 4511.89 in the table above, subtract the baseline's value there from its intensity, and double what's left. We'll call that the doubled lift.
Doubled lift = -0.5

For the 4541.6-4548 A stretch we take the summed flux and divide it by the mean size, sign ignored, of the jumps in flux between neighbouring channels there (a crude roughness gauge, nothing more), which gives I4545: 65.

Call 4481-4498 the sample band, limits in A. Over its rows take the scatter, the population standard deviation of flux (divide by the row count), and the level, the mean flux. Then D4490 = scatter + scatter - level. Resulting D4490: -3.3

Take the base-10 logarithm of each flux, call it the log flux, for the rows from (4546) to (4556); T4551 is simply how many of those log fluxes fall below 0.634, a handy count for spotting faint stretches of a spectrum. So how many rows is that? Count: 7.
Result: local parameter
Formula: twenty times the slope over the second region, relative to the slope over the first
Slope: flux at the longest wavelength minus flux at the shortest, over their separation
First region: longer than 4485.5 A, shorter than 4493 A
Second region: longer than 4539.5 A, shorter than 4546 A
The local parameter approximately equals -51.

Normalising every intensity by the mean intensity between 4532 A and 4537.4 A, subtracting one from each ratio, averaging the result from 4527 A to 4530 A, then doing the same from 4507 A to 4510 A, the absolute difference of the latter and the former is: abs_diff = 0.31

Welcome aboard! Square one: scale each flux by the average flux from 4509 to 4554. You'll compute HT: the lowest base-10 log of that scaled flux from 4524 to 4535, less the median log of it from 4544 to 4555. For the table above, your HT -0.10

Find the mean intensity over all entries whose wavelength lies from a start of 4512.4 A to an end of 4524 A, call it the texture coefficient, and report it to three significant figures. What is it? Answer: 4.23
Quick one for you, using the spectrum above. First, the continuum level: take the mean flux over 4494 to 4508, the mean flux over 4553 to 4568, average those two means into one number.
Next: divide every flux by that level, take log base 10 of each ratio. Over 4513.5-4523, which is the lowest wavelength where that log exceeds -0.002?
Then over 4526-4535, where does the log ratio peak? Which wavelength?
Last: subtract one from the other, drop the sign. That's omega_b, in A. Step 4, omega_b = 12.5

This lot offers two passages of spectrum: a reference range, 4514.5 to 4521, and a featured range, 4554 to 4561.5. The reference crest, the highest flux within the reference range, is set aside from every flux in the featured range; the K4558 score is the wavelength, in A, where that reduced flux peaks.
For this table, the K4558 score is 4559.93 A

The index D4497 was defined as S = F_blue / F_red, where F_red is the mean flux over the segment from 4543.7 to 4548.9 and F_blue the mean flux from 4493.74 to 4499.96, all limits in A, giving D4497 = 1.05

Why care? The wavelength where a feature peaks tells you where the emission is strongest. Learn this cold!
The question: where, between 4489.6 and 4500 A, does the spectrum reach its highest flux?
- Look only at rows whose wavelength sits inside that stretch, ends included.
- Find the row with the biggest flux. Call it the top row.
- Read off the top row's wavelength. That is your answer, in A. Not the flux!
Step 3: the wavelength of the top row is 4490.12 A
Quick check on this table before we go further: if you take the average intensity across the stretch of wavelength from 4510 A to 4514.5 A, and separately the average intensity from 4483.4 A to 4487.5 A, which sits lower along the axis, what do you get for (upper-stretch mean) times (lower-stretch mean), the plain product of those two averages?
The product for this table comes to 16.5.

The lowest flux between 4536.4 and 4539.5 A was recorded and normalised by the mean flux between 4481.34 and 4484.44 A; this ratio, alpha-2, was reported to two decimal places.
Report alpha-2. 1.14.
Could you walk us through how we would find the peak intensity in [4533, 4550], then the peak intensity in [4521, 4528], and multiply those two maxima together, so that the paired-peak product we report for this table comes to 21.7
